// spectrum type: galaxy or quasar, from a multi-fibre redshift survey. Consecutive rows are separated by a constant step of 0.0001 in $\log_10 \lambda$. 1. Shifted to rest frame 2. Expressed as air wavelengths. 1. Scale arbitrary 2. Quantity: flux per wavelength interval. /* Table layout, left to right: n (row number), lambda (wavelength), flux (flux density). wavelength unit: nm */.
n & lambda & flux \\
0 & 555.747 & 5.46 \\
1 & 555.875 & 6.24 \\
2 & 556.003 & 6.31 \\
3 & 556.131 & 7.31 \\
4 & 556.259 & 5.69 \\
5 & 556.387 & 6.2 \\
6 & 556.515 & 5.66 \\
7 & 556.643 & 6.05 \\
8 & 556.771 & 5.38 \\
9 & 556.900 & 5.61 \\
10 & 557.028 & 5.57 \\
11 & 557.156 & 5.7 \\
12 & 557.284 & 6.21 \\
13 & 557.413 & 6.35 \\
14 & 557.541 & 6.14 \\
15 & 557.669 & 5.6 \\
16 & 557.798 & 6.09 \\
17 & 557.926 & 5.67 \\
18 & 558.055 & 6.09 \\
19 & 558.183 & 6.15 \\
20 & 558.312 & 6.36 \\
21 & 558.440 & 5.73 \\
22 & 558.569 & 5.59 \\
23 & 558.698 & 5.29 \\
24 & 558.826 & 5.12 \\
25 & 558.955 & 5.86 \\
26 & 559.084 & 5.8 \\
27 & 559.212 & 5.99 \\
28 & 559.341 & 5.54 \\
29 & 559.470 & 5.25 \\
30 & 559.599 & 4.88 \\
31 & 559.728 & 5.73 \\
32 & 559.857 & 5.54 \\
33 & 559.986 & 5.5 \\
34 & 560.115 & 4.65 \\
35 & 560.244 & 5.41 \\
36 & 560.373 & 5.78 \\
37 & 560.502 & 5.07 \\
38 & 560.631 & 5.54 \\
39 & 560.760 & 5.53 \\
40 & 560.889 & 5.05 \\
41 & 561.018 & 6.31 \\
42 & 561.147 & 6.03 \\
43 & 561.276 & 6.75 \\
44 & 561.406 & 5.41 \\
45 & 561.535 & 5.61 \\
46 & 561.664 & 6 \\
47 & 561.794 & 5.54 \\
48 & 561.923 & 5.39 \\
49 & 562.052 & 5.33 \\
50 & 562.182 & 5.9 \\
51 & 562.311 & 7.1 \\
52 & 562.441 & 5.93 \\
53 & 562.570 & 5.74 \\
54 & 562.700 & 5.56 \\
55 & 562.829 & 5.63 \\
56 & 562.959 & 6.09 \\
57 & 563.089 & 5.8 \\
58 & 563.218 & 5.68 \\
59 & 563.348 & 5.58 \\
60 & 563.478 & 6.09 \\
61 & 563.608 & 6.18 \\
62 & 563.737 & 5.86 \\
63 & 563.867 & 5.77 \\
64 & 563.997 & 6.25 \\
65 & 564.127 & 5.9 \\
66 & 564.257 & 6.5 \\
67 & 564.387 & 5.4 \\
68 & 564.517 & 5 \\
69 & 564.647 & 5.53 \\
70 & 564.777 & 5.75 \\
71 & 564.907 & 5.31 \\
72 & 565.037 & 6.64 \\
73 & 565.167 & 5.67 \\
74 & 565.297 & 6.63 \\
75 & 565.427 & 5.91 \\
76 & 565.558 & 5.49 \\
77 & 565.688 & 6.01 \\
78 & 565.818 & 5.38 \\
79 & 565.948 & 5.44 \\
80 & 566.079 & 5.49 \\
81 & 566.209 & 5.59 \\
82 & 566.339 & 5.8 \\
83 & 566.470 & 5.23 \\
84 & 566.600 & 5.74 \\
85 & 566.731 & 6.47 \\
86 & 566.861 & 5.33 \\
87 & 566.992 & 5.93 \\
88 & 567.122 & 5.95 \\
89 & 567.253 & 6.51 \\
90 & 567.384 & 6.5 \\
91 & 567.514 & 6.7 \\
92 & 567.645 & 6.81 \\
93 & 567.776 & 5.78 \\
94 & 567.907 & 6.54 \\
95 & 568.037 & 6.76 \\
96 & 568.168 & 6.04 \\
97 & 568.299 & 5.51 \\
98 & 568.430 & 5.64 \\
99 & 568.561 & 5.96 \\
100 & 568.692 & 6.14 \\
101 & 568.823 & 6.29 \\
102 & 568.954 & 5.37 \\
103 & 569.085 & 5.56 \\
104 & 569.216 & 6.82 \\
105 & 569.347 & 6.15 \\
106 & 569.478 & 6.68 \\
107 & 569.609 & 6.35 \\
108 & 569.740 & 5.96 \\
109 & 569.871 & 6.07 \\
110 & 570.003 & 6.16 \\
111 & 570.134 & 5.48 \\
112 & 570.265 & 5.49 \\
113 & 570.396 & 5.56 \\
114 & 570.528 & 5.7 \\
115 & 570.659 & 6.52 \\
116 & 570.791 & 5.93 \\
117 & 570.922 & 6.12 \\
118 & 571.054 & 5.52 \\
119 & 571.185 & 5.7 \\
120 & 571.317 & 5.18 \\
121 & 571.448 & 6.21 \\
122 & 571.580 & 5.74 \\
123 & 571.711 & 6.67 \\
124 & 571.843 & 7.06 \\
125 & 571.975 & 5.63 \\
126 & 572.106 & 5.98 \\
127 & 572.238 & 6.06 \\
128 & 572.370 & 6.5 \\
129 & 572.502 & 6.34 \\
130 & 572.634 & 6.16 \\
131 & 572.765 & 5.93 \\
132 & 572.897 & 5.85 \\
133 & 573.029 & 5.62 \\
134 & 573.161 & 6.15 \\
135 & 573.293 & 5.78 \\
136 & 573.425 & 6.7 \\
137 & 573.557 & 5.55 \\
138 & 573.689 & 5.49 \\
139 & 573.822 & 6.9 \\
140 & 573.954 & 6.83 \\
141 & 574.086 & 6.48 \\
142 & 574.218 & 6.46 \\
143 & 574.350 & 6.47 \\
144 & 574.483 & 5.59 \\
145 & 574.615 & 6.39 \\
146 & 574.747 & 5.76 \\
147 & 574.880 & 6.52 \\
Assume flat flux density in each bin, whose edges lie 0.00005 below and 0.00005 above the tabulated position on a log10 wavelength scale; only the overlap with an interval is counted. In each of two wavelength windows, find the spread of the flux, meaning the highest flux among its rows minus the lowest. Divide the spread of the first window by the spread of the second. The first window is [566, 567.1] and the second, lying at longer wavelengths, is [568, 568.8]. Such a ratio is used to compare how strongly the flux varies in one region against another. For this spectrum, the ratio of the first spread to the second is 1.0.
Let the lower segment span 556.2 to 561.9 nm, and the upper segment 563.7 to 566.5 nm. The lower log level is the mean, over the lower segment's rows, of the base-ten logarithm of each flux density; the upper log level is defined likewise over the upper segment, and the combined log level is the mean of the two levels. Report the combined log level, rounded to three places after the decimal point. 0.757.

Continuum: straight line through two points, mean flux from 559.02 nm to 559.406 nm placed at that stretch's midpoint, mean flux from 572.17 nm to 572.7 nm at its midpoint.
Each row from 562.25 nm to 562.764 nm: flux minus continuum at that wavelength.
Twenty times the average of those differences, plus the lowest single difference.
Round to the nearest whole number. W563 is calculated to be 3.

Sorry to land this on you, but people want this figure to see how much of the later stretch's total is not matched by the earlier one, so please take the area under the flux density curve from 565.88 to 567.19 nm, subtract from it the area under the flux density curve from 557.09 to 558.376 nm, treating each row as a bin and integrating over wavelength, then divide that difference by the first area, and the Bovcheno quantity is -0.04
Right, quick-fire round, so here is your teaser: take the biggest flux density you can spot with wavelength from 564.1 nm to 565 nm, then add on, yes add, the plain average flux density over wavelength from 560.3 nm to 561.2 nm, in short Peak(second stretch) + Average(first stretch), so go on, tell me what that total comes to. 12.1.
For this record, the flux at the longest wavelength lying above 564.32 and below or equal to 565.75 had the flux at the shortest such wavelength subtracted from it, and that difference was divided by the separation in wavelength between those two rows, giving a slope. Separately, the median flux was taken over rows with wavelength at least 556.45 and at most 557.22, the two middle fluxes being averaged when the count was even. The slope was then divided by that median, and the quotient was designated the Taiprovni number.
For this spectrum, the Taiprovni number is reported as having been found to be 0.083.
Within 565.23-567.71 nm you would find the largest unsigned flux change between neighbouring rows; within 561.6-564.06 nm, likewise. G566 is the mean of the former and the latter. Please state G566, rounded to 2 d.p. 1.17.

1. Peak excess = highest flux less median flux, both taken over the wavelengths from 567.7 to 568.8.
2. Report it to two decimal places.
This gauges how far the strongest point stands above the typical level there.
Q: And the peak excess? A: 0.76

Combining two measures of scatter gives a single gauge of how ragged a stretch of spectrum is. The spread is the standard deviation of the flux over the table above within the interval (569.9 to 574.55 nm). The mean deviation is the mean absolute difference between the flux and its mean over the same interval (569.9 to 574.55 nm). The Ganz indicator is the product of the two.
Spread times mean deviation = 0.19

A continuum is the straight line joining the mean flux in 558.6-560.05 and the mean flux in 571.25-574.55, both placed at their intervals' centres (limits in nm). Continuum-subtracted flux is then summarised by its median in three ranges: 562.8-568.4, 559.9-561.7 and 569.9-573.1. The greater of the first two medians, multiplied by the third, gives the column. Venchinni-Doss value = -0.011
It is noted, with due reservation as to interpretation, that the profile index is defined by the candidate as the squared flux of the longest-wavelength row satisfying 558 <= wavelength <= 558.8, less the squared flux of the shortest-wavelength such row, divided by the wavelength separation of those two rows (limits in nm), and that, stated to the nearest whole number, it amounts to -14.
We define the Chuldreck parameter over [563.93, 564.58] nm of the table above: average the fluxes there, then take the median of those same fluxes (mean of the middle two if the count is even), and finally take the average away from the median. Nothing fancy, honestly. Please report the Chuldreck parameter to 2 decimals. 0.09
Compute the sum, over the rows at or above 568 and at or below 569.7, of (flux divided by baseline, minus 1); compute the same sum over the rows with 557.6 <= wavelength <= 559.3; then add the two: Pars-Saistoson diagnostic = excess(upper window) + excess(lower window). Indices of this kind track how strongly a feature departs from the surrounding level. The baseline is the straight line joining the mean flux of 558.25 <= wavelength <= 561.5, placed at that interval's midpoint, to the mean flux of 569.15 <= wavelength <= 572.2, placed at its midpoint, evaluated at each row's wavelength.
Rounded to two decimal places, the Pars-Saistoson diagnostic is 0.94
